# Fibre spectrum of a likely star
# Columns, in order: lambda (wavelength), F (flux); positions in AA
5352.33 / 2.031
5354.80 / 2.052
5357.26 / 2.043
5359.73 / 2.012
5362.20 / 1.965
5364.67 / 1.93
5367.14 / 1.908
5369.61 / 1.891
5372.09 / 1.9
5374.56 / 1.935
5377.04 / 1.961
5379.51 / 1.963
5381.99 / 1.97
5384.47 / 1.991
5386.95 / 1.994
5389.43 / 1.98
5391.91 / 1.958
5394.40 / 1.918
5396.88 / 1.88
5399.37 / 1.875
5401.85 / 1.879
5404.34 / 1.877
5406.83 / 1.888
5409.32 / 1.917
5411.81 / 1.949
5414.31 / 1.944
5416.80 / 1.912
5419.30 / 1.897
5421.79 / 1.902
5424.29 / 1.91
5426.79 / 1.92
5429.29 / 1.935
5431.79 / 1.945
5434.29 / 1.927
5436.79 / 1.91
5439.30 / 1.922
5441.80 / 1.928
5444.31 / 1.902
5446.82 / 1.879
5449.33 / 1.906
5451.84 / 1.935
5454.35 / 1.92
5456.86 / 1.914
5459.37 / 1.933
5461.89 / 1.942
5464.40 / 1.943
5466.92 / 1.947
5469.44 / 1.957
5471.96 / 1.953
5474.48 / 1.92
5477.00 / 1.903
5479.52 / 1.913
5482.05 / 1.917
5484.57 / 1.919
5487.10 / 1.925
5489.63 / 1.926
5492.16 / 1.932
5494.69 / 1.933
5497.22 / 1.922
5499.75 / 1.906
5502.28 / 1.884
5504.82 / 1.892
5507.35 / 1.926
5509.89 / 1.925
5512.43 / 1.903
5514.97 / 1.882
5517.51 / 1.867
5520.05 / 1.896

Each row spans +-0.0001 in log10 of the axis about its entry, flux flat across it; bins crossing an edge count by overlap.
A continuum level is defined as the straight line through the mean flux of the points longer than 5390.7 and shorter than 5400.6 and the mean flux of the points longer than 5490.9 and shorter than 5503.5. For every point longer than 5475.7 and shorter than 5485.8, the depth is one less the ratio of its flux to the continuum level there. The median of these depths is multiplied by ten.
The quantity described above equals 0.00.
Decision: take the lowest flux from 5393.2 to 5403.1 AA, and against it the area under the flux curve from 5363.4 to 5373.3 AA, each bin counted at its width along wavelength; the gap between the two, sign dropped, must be 17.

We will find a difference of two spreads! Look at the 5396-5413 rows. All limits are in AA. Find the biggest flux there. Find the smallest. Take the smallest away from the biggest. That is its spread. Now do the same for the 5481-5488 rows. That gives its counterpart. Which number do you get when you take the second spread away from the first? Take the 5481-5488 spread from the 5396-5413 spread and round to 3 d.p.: 0.066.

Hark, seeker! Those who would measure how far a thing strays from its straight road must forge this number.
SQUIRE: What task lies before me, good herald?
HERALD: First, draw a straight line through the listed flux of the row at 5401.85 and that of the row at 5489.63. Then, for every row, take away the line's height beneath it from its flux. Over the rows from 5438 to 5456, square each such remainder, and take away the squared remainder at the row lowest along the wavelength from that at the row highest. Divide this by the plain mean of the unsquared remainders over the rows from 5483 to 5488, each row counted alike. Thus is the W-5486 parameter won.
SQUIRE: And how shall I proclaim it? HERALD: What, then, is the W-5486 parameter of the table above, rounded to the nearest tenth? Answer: 0.2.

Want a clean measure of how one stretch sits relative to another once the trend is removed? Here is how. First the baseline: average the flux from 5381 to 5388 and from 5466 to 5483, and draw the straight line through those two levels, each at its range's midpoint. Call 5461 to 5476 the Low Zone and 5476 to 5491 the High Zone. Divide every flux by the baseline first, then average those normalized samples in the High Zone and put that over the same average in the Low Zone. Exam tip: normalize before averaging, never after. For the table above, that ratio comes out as 0.991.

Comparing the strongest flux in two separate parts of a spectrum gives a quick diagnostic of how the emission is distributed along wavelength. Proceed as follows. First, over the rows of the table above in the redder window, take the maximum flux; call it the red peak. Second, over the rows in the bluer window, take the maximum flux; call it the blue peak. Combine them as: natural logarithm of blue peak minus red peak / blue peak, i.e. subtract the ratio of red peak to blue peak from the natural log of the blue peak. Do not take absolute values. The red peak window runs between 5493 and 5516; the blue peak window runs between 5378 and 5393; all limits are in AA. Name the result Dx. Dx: -0.28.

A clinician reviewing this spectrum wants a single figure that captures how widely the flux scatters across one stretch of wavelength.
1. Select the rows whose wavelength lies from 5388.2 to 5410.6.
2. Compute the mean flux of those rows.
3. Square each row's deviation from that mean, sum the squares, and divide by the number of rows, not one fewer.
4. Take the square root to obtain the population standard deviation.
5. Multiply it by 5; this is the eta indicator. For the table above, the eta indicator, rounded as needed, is 0.18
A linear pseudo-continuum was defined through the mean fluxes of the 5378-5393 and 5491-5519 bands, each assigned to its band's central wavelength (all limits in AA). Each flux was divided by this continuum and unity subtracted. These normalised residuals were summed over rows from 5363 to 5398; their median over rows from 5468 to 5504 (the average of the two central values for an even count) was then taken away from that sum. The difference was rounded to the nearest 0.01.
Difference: -0.27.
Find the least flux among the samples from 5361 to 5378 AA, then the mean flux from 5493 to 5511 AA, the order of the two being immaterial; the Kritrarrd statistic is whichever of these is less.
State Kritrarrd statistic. 1.89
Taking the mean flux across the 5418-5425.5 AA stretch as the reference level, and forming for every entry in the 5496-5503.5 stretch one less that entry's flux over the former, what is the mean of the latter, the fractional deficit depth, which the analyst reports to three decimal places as -0.001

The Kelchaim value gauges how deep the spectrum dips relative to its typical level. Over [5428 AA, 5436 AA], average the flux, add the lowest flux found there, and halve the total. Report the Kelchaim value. 1.931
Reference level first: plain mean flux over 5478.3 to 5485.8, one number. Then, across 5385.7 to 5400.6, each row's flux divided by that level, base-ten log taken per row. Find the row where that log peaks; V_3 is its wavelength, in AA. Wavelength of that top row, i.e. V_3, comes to 5386.95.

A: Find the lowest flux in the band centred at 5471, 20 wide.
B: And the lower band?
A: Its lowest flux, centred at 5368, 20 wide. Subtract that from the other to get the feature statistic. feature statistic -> 0.012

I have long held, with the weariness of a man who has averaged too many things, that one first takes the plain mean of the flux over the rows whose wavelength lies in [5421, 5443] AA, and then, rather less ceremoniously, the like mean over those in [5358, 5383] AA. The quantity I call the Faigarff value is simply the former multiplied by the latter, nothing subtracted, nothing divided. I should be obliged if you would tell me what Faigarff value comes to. 3.74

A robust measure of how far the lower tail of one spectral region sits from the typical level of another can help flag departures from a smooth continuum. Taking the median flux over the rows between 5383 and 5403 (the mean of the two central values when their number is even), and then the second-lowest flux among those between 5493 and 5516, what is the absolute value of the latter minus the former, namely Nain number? 0.054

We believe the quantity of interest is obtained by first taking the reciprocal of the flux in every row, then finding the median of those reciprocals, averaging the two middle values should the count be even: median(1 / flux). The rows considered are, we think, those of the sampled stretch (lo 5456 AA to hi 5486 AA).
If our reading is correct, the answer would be 0.5191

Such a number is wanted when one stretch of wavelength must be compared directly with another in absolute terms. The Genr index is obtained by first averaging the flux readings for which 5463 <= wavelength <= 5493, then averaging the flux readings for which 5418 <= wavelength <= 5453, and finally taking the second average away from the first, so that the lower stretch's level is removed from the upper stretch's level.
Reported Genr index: 0.01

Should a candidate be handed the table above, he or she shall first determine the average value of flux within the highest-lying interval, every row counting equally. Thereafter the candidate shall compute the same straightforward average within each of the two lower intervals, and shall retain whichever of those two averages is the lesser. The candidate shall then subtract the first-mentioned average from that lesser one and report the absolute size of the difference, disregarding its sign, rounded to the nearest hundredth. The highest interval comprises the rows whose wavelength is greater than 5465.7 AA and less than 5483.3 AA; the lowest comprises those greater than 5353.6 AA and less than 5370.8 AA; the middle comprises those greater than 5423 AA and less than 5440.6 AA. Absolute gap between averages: 0.01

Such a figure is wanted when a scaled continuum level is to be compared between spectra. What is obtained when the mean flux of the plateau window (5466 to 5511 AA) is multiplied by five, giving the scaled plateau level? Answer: 9.61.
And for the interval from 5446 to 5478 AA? 9.64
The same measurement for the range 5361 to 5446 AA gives 9.63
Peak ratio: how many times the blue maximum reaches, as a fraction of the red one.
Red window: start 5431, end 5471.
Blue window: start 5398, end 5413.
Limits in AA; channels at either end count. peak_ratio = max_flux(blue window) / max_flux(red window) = 1.00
